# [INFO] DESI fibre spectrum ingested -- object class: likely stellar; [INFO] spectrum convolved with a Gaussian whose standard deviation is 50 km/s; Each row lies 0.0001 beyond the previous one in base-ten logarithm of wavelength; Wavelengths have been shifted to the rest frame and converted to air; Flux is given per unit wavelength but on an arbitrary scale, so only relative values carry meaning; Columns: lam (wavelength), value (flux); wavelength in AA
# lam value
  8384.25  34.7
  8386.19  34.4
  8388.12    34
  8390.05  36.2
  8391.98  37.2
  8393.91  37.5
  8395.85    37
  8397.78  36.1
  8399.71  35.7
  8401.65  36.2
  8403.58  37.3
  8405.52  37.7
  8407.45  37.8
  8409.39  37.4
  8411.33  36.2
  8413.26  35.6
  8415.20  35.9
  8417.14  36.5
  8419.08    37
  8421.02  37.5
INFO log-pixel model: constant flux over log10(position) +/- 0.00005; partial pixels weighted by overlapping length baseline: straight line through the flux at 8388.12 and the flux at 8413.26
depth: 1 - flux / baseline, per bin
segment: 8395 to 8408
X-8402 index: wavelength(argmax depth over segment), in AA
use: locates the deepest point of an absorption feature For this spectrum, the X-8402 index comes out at 8399.71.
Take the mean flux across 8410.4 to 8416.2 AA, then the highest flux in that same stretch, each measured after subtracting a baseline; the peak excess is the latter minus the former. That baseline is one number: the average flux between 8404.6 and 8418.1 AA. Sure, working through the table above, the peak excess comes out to 0.30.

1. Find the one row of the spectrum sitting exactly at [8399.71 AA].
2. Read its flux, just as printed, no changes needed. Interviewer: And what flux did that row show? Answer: 35.7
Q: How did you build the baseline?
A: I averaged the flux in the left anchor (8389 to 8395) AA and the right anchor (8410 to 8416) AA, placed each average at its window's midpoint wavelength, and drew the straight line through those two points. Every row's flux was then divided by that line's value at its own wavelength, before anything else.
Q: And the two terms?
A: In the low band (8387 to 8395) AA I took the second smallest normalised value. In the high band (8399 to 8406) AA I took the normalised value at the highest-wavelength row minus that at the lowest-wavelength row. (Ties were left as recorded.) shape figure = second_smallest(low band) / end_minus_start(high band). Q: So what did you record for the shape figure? 16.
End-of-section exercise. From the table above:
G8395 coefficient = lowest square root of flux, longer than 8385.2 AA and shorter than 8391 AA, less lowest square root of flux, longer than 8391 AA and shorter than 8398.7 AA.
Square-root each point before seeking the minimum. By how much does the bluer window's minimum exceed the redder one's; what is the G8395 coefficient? -0.177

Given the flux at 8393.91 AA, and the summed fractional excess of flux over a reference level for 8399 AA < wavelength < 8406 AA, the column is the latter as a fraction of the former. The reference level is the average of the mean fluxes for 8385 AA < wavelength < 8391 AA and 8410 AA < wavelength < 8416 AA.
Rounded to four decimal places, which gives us 0.0040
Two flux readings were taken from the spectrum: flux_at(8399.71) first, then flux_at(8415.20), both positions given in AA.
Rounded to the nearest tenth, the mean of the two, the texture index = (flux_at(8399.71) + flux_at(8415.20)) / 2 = 35.8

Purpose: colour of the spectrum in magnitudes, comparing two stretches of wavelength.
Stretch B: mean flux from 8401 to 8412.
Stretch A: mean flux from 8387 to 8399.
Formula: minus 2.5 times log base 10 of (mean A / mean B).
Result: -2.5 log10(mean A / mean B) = 0.02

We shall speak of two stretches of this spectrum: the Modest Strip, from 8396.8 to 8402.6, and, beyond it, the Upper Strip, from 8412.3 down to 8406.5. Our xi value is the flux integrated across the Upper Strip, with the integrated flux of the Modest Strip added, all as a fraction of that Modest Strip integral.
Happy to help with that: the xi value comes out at 2.03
